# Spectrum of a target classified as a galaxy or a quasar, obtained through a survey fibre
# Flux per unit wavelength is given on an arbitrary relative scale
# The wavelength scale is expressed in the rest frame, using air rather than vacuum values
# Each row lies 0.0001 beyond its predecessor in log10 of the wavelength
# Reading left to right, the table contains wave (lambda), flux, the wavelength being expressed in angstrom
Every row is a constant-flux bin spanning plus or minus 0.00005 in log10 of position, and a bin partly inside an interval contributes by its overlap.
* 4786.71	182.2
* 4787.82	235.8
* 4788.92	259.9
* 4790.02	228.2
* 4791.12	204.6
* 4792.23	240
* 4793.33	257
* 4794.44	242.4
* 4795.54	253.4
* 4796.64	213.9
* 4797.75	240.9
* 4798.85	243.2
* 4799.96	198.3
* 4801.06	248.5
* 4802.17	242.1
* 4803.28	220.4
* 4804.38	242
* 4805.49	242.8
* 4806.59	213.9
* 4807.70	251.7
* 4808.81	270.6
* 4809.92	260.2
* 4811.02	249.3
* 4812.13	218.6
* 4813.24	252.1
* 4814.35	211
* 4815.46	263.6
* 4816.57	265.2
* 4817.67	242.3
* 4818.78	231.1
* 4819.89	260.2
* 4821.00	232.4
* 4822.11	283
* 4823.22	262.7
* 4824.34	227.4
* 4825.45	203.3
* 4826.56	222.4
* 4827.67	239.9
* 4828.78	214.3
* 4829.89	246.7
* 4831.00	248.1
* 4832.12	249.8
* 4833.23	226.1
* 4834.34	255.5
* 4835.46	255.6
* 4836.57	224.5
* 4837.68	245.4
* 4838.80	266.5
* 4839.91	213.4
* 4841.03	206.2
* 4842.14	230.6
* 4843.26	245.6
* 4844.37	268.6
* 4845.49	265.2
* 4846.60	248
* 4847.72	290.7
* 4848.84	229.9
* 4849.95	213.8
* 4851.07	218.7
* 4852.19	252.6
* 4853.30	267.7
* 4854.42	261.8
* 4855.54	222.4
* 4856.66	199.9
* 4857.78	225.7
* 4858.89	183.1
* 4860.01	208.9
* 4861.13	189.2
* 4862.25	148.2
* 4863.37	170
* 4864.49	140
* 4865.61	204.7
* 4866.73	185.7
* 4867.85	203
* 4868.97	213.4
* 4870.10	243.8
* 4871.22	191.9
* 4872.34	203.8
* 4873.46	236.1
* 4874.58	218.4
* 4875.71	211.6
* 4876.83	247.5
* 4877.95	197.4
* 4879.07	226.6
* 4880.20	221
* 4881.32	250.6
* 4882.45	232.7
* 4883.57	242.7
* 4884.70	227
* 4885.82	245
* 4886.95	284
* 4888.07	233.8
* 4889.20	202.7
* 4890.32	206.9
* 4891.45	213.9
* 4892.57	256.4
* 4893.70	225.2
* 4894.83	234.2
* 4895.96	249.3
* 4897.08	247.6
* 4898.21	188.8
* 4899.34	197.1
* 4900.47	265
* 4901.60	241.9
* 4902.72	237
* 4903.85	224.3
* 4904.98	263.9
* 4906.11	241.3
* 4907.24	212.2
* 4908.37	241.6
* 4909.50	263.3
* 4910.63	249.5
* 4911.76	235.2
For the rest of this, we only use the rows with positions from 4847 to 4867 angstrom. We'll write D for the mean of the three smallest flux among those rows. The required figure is 153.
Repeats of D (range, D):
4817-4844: 208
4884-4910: 196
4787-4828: 202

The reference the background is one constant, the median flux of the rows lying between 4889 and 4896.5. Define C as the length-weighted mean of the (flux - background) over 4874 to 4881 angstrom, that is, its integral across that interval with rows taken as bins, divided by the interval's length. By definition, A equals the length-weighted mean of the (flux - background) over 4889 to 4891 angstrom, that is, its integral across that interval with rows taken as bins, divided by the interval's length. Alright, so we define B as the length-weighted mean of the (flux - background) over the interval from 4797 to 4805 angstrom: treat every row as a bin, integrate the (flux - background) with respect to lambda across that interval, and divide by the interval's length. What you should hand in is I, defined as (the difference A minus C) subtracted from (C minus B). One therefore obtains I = 4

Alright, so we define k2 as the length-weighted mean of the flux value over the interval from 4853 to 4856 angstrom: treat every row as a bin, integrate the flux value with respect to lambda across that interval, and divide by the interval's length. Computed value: 250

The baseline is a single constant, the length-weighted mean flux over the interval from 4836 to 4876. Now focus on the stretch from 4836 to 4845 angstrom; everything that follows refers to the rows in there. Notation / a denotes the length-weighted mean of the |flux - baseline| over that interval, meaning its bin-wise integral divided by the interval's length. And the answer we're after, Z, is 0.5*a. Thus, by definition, 11.2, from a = 22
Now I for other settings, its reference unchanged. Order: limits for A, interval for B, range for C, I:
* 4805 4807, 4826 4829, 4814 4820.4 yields 37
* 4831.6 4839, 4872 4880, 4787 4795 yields 7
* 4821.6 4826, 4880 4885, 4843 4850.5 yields 24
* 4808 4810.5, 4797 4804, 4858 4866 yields -137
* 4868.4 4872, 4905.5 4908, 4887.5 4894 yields 2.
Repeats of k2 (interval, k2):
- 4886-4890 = 239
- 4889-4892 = 209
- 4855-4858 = 215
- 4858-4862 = 193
